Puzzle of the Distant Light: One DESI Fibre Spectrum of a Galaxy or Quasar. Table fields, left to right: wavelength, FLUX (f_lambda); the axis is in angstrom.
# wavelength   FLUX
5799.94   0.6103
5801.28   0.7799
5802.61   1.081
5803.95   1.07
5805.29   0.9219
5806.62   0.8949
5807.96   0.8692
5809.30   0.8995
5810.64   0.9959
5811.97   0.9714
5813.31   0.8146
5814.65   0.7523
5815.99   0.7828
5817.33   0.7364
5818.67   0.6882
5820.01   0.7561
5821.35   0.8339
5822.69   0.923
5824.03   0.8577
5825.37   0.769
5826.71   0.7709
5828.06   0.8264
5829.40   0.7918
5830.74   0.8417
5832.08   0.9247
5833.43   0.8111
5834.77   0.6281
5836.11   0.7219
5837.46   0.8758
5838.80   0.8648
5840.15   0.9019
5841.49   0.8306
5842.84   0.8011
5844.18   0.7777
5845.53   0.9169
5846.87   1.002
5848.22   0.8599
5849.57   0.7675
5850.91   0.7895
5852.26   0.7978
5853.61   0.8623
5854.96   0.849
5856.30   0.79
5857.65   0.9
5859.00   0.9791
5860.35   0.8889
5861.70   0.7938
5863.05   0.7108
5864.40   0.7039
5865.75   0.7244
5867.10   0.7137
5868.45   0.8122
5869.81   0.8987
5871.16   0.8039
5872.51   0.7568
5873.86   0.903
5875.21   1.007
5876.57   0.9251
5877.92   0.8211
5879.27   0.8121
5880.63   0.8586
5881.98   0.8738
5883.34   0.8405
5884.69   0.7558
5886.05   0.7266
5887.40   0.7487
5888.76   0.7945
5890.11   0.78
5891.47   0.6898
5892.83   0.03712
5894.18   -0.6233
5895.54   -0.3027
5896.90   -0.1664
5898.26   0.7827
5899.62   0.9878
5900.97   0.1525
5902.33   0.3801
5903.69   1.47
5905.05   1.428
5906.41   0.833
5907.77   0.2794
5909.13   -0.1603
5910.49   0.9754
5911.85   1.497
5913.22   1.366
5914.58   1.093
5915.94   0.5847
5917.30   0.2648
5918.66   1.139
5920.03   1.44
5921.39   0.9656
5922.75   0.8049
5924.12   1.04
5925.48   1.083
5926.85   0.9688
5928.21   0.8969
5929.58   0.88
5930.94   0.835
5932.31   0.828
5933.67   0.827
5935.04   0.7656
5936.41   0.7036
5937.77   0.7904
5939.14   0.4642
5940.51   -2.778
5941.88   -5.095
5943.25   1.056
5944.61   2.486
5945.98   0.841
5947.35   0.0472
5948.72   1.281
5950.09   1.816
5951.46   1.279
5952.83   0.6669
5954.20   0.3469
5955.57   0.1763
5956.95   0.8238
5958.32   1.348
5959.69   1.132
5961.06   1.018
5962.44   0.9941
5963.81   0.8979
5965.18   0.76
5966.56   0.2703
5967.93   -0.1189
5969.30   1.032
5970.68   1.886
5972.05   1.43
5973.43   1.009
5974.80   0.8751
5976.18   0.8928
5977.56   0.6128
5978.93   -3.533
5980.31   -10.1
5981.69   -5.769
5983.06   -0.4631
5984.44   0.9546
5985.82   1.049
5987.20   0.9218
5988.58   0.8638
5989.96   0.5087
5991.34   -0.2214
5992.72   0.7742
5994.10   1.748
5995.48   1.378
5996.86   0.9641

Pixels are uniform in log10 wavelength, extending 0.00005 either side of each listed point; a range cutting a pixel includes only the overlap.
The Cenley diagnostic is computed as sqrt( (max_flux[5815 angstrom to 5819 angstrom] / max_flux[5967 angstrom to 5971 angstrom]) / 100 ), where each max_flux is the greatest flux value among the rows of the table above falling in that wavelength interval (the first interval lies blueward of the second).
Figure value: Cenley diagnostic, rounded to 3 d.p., 0.064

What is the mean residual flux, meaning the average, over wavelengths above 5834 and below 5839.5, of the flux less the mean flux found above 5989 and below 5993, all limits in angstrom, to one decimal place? 0.4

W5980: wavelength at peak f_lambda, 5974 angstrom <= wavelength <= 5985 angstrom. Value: 5984.44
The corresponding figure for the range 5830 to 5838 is 5832.08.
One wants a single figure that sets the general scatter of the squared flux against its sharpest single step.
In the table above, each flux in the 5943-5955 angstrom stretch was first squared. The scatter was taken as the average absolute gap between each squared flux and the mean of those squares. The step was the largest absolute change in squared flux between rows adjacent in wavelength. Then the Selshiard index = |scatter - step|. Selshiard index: 4.11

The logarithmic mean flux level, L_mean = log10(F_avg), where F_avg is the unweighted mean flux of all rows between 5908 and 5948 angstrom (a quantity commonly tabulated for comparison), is -0.24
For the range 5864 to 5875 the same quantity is -0.10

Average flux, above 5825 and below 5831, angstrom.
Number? 0.80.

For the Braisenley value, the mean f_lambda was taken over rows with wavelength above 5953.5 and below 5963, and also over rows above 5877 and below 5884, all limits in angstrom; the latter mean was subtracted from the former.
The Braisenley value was -0.01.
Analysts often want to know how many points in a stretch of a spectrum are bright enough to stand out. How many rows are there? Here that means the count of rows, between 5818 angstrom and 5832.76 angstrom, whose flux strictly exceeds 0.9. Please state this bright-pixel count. 2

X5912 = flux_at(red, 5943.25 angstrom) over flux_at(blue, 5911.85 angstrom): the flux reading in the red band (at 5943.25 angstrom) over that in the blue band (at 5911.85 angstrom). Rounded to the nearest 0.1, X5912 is 0.7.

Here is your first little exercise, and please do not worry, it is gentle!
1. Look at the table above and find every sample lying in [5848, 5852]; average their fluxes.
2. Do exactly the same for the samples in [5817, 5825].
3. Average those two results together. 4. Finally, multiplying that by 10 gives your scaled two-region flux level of 8.0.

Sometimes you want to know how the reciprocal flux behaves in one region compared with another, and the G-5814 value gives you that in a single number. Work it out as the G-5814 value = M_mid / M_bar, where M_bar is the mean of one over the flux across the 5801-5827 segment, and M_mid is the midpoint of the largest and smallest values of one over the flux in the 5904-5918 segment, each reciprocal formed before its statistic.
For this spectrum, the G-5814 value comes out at -1.0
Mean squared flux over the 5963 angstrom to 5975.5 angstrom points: 1.10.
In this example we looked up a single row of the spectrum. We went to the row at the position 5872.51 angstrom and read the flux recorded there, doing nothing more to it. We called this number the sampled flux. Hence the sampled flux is 0.7568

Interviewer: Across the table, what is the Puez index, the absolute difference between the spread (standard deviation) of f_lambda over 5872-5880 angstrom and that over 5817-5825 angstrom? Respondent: 0.0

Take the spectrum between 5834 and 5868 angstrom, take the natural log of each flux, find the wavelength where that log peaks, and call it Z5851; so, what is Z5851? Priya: 5846.87 angstrom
